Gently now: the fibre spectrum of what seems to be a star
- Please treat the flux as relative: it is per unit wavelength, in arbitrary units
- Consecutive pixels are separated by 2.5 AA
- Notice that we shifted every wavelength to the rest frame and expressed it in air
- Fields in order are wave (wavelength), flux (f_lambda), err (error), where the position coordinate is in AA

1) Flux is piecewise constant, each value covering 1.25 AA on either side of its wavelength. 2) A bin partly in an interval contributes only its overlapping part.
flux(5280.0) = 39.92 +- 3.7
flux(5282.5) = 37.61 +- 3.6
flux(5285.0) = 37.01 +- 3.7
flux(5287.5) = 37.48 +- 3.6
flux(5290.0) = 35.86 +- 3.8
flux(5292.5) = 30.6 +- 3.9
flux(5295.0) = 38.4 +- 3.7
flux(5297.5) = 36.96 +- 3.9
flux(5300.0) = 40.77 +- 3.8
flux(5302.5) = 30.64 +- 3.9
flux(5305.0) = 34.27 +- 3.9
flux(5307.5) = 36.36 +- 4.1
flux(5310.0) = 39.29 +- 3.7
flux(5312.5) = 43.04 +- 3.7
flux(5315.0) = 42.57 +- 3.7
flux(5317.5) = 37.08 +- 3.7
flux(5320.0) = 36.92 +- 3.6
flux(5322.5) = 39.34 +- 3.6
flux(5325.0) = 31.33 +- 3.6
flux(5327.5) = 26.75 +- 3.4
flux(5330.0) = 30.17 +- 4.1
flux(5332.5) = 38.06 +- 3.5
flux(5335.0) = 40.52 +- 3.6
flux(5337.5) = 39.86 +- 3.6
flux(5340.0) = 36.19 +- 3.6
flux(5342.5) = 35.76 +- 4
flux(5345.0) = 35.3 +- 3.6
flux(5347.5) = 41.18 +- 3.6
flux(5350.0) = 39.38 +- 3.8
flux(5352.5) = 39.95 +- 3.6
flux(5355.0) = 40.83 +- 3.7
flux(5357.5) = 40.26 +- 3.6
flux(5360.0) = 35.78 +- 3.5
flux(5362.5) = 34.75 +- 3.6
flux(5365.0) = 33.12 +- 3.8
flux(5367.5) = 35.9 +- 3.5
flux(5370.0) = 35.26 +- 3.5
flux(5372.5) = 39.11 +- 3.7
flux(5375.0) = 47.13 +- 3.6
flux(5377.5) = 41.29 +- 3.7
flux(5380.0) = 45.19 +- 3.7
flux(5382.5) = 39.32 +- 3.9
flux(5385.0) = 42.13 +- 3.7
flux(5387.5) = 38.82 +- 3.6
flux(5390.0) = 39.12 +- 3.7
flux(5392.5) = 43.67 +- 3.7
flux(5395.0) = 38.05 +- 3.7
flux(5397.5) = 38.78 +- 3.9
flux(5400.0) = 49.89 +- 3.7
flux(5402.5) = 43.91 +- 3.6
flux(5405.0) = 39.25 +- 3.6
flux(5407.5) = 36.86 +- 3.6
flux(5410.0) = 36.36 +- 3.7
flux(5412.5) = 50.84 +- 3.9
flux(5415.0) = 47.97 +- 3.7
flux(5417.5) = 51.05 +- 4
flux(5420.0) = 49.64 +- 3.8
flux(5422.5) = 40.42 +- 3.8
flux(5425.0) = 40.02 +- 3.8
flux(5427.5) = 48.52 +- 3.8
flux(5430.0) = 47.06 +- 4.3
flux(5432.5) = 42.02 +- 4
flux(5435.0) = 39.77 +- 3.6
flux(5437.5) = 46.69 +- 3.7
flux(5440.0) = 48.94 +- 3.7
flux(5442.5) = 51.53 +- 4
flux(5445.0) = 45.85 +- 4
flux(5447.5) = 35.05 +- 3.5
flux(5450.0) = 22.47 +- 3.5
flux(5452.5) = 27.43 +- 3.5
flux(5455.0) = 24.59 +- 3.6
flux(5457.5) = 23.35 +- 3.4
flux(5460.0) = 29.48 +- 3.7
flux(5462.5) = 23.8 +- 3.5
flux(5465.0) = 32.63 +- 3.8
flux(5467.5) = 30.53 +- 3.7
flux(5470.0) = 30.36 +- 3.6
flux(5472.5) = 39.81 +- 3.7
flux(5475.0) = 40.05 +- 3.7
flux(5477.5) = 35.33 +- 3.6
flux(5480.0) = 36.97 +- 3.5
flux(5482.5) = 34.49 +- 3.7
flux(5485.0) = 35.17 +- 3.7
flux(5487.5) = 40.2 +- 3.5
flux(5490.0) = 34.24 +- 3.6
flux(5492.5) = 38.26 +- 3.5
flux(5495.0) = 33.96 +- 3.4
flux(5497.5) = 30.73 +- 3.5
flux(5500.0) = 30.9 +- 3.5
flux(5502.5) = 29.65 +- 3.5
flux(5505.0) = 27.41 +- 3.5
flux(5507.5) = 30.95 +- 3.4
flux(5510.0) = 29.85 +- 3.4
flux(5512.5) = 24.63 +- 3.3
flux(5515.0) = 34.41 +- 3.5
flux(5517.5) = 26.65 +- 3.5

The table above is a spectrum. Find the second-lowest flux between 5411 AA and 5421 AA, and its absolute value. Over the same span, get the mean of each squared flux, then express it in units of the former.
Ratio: 50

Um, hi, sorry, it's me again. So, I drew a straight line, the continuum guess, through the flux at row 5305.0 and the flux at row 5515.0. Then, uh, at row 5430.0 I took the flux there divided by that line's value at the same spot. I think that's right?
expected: 1.37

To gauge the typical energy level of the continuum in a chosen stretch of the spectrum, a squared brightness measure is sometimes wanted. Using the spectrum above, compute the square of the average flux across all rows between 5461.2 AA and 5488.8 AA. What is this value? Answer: 1189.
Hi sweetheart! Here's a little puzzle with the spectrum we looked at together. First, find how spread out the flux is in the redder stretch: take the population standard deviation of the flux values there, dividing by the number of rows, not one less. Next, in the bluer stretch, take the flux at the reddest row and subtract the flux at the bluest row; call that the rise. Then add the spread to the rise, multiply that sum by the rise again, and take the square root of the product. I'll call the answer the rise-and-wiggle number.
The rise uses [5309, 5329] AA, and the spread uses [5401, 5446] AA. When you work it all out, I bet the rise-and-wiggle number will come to 10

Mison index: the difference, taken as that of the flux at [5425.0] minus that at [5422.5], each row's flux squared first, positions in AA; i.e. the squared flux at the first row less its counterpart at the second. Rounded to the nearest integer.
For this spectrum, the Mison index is -32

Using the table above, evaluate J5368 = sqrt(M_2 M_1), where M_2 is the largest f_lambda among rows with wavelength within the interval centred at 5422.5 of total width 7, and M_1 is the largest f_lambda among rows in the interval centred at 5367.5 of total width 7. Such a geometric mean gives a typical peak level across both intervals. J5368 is 42.2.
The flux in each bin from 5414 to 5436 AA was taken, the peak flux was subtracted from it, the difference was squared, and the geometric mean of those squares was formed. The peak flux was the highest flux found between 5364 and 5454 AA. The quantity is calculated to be 19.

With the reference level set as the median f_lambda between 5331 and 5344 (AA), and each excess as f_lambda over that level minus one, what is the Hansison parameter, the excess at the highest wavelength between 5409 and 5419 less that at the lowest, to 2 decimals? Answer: 0.39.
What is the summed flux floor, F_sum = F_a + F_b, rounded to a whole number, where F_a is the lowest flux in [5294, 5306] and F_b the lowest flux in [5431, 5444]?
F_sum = 70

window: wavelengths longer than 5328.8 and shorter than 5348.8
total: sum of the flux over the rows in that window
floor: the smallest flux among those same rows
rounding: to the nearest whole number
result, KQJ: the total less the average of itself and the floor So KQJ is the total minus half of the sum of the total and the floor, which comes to 133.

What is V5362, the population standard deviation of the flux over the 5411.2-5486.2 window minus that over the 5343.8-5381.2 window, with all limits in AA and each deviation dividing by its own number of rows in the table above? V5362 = 5.2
